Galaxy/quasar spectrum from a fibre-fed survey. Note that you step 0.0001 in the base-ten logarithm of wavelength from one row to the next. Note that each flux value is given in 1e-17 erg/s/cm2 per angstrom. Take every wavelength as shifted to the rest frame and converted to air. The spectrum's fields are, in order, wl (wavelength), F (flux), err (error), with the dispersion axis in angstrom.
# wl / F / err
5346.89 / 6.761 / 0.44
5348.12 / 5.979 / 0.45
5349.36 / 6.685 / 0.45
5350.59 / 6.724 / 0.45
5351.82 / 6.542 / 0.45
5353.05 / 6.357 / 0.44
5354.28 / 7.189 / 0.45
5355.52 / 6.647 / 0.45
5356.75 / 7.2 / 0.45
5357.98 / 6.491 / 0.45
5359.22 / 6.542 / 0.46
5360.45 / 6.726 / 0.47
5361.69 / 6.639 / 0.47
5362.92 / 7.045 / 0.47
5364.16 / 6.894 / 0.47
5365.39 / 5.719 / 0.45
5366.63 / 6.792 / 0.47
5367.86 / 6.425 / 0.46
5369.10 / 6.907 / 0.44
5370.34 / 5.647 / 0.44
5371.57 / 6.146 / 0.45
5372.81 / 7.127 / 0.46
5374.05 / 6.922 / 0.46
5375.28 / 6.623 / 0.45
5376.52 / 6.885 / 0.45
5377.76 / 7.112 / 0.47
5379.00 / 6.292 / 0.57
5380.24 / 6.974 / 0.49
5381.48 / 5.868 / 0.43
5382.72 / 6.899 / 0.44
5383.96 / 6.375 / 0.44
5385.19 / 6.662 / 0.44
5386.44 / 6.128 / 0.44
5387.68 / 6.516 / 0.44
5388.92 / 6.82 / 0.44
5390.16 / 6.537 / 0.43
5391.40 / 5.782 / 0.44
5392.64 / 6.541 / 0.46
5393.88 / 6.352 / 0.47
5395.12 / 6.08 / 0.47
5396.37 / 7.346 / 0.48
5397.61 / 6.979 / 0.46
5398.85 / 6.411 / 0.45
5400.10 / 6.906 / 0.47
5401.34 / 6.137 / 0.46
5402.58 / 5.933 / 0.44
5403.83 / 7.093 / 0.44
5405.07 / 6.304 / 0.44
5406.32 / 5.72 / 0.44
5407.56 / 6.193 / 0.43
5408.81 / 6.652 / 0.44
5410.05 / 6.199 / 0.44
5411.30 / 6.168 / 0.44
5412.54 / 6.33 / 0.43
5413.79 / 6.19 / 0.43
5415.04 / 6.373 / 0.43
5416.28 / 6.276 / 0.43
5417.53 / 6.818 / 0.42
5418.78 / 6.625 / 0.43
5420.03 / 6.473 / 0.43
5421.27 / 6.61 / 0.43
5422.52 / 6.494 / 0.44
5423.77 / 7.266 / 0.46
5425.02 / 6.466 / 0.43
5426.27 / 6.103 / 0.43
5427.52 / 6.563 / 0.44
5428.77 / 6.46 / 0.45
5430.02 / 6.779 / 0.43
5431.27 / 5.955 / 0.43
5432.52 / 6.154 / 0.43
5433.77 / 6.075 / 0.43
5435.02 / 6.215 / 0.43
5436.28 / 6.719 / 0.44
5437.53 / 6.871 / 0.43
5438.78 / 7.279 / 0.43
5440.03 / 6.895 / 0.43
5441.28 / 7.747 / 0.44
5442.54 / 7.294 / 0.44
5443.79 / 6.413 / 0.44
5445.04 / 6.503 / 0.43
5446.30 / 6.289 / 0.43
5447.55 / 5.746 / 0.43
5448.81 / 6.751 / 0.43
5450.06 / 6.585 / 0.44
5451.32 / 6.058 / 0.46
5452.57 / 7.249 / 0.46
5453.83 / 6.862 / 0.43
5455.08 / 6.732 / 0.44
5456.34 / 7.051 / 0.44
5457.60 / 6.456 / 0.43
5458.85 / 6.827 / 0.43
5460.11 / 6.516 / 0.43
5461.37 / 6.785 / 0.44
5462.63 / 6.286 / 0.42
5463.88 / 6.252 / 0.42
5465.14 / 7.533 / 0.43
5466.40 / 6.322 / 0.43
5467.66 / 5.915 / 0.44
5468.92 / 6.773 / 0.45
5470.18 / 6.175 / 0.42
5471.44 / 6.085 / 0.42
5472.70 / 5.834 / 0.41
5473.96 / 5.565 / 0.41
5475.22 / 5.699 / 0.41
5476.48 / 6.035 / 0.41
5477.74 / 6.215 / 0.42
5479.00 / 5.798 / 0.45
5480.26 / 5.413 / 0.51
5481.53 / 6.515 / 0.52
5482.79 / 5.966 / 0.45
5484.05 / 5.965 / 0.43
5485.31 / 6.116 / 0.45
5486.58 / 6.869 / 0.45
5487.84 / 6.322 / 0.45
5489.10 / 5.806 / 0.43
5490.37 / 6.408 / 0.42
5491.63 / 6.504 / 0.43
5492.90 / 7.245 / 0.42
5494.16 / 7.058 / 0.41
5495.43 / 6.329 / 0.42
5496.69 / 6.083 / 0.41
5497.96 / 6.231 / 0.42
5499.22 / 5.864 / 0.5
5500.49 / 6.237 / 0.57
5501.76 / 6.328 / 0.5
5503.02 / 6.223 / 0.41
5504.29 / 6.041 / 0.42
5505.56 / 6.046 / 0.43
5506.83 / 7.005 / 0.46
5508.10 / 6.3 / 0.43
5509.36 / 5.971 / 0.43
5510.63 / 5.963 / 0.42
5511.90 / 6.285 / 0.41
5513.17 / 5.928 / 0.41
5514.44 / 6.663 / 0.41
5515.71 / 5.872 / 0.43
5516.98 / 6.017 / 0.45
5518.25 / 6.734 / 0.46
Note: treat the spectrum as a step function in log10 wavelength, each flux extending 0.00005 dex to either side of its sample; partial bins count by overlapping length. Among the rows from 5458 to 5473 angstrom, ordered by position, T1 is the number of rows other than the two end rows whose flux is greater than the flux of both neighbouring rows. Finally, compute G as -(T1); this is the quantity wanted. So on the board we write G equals -3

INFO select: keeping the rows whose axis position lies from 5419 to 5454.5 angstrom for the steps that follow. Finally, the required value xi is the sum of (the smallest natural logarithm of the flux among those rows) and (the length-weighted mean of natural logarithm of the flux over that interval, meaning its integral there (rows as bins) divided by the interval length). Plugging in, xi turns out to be 3.63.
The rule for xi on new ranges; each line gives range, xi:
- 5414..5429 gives 3.69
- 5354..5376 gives 3.62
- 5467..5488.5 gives 3.49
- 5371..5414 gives 3.61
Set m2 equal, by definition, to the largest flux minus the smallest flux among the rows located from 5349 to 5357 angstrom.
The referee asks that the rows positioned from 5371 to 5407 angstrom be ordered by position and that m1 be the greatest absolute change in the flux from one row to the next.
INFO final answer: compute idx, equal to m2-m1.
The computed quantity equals -0.4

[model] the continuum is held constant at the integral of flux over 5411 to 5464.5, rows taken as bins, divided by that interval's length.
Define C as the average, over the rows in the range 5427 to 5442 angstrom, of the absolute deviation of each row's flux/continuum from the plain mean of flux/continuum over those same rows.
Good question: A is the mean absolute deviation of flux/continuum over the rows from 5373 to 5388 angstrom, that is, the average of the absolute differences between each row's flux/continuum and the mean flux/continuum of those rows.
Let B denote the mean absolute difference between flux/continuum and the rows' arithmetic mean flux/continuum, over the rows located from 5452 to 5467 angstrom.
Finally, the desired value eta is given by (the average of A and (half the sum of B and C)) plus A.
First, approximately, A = 0.047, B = 0.047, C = 0.062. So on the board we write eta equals 0.097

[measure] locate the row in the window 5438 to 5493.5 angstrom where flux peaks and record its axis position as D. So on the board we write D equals 5441.28 angstrom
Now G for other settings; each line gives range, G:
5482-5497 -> -2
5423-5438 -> -3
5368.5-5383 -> -3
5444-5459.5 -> -3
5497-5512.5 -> -2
